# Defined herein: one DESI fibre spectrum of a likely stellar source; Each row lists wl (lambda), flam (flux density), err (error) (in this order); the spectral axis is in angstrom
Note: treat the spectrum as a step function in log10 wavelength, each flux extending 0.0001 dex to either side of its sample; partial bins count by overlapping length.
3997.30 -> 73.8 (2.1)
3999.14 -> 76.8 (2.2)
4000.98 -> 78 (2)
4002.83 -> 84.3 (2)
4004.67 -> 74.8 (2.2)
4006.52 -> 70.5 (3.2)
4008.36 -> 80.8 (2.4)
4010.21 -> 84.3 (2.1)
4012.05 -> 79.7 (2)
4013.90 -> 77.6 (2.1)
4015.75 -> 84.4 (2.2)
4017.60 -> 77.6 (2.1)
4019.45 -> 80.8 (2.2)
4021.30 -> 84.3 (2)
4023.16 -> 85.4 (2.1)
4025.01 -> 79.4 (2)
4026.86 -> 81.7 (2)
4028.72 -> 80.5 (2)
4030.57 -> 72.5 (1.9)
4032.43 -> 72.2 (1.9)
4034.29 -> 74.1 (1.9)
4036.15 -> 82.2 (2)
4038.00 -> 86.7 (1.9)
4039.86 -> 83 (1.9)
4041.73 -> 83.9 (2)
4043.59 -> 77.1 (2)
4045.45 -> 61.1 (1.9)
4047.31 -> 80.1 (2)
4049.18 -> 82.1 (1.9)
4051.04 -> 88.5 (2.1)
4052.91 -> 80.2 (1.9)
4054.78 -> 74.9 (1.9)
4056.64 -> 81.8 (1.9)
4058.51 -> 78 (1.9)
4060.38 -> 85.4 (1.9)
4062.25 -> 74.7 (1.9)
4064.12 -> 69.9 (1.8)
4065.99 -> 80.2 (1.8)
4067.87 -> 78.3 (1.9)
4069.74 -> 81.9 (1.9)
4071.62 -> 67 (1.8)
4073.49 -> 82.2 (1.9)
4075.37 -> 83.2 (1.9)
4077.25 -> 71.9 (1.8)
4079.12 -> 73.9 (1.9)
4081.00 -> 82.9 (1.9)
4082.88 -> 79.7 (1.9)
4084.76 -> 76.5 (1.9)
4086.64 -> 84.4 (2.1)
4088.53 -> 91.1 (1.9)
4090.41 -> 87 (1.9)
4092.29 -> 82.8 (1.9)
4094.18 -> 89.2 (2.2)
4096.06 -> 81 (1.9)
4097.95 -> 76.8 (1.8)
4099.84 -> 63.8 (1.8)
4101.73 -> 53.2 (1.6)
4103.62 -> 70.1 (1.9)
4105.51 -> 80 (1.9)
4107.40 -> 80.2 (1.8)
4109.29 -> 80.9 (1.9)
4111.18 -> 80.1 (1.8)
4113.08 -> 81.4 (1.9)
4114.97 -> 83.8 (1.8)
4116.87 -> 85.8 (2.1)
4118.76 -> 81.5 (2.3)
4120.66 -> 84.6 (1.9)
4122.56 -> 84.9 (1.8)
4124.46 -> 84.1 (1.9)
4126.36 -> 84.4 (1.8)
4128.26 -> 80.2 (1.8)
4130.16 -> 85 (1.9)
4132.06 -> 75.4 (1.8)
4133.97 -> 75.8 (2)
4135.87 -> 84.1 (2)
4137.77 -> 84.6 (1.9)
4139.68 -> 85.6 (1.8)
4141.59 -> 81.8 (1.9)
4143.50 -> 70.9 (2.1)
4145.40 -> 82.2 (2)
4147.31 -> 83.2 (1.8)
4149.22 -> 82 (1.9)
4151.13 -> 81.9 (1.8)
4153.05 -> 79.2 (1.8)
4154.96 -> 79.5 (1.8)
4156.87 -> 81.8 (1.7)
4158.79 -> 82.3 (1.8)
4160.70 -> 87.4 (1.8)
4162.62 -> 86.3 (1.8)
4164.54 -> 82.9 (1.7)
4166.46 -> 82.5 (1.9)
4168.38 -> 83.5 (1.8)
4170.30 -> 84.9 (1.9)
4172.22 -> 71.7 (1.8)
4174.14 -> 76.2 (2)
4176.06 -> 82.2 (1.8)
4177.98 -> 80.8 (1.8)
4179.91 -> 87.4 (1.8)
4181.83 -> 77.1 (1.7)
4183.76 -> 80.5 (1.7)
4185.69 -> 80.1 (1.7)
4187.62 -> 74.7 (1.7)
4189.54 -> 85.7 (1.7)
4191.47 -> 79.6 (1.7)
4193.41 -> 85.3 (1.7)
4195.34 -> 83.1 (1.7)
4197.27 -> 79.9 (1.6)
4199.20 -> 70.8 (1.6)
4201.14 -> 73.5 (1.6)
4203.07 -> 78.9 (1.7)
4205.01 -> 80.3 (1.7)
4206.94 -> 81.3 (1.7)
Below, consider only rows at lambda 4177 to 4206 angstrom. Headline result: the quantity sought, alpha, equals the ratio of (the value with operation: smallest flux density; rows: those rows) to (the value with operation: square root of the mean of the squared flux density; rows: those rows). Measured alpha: 0.885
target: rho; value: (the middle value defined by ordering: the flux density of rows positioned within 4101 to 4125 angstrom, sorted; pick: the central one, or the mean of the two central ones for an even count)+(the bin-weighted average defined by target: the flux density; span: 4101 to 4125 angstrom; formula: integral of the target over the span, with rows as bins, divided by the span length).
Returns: 161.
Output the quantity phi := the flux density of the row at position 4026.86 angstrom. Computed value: 81.7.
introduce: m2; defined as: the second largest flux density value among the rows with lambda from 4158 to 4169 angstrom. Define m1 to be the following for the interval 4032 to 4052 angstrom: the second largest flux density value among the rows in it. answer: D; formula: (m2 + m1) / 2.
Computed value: 86.5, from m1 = 86.7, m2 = 86.3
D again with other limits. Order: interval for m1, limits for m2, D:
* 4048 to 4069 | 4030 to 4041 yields 84.2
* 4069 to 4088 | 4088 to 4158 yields 86.2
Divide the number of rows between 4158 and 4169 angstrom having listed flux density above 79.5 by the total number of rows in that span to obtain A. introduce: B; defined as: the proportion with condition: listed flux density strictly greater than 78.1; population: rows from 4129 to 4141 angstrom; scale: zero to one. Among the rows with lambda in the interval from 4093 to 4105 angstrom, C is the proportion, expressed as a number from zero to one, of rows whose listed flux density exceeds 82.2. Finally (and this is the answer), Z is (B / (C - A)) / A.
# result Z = -1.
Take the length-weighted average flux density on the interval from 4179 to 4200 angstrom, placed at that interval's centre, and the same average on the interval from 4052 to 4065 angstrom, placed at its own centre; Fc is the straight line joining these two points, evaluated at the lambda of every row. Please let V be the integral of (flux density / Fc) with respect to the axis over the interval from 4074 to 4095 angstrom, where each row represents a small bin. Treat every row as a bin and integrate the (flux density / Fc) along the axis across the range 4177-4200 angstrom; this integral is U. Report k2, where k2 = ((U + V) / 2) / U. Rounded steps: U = 23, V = 22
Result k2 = 0.98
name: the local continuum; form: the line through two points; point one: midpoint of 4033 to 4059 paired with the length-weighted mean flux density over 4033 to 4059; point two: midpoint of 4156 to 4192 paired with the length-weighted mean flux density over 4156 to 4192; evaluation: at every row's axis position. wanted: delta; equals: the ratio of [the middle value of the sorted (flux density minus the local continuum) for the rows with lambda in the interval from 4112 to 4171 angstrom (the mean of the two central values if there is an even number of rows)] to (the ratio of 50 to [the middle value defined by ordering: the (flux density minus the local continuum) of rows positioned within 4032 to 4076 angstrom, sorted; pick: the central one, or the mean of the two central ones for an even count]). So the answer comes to 0.019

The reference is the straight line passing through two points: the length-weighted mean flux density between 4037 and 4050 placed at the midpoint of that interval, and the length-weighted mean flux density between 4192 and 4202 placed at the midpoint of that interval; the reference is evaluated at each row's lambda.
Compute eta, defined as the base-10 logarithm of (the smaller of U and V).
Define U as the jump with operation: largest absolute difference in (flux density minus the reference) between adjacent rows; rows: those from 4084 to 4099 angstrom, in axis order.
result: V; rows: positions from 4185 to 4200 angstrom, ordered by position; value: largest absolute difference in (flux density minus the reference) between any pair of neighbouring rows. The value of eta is 0.91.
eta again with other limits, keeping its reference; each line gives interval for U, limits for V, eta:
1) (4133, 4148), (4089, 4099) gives 0.91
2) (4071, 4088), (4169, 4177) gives 1.12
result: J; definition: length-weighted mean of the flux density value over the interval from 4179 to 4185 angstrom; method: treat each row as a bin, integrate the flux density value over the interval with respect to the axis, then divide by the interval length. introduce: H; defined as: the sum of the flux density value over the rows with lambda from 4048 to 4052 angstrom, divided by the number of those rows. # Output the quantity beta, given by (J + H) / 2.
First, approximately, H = 85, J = 81.5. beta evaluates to 83.4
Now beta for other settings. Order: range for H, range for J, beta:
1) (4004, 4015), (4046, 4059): 79.1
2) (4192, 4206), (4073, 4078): 78.9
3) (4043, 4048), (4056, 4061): 77.1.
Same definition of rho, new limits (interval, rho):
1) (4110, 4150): 165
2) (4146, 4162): 164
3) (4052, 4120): 159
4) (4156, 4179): 164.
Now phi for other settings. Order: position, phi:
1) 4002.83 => 84.3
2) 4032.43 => 72.2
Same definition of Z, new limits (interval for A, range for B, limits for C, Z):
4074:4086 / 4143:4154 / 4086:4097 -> 5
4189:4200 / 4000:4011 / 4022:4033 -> -1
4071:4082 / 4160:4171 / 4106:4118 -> -12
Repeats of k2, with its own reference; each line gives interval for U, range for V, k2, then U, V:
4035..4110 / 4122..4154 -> 0.72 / 75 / 33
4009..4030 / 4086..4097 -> 0.77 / 22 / 12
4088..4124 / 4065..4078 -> 0.68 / 36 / 13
